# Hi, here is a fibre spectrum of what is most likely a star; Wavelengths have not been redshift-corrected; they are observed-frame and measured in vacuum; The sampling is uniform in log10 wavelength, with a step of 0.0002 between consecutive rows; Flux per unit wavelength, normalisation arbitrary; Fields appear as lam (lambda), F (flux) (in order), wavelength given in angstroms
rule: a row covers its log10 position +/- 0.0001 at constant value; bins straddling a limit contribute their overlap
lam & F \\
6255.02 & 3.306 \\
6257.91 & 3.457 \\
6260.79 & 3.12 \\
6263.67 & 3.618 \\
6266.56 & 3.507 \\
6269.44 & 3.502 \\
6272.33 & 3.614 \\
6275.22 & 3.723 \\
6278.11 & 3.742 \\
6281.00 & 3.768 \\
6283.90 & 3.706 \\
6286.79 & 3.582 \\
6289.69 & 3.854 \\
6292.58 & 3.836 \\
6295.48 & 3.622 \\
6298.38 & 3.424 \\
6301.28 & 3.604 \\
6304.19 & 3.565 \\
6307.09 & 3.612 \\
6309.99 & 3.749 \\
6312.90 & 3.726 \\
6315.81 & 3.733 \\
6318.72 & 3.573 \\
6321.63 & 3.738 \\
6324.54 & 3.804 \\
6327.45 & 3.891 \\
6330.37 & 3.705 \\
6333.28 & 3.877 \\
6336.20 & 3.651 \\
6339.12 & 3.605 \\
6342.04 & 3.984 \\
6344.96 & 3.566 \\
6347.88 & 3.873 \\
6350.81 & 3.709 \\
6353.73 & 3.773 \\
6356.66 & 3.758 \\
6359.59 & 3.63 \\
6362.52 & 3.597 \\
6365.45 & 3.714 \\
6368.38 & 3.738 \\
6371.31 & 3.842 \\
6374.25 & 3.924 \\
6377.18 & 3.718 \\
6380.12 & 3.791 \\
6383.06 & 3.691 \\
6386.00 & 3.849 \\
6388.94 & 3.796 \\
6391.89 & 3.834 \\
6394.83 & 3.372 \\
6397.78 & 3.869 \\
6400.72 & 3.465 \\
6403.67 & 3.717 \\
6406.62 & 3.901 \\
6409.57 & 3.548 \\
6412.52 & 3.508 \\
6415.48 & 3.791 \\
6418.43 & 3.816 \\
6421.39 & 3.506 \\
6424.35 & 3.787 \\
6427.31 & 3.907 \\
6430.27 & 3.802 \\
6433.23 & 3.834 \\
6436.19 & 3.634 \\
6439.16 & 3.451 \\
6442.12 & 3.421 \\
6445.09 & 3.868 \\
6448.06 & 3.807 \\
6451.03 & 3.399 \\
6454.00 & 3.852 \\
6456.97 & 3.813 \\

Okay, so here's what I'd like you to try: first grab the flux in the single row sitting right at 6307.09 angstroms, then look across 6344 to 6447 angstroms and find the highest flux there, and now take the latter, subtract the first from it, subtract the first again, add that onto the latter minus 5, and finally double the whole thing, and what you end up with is -8.75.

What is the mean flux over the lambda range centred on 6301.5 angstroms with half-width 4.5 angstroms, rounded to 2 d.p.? 3.53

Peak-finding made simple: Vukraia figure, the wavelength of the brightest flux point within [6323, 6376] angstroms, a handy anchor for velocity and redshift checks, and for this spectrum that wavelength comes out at 6342.04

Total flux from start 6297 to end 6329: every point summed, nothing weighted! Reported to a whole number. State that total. 40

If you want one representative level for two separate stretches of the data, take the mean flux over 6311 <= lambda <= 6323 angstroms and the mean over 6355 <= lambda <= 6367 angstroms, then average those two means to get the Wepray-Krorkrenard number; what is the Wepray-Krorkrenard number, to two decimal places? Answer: 3.68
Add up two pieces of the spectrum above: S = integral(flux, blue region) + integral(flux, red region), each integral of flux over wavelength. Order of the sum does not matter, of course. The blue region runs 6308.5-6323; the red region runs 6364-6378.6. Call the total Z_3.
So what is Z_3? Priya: 109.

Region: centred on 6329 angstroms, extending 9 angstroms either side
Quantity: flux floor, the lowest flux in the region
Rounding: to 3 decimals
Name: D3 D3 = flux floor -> 3.651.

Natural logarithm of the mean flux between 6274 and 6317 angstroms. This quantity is 1.30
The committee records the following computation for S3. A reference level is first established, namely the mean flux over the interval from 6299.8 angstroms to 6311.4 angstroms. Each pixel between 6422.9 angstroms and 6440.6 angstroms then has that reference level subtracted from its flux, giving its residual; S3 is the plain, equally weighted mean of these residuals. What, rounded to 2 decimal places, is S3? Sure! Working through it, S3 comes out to 0.10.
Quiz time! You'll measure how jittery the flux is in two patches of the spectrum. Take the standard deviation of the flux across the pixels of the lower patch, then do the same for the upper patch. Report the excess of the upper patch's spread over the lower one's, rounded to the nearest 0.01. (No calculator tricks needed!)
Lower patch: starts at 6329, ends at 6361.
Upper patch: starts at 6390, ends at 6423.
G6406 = 0.06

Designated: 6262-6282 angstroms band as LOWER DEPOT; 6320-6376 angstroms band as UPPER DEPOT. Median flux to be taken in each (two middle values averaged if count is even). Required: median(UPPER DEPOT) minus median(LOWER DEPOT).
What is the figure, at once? 0.12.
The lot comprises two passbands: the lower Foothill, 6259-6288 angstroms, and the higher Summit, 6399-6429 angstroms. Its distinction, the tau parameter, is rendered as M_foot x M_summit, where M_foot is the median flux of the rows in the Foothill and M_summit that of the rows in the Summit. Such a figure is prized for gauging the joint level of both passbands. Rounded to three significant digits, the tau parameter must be 13.6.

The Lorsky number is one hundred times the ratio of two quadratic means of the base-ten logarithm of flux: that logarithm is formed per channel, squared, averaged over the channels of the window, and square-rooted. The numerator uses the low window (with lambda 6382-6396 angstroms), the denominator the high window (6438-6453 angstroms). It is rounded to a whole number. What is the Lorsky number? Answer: 103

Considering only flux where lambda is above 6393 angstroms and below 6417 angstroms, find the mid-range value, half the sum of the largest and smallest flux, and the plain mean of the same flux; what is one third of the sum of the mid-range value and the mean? 2.43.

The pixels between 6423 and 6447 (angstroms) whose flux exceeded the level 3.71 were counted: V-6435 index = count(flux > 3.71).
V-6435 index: 5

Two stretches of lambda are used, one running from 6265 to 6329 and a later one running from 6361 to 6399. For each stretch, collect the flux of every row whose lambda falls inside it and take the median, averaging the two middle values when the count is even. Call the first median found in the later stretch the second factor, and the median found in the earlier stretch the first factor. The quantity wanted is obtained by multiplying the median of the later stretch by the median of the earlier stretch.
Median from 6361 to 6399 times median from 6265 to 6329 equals 14.1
